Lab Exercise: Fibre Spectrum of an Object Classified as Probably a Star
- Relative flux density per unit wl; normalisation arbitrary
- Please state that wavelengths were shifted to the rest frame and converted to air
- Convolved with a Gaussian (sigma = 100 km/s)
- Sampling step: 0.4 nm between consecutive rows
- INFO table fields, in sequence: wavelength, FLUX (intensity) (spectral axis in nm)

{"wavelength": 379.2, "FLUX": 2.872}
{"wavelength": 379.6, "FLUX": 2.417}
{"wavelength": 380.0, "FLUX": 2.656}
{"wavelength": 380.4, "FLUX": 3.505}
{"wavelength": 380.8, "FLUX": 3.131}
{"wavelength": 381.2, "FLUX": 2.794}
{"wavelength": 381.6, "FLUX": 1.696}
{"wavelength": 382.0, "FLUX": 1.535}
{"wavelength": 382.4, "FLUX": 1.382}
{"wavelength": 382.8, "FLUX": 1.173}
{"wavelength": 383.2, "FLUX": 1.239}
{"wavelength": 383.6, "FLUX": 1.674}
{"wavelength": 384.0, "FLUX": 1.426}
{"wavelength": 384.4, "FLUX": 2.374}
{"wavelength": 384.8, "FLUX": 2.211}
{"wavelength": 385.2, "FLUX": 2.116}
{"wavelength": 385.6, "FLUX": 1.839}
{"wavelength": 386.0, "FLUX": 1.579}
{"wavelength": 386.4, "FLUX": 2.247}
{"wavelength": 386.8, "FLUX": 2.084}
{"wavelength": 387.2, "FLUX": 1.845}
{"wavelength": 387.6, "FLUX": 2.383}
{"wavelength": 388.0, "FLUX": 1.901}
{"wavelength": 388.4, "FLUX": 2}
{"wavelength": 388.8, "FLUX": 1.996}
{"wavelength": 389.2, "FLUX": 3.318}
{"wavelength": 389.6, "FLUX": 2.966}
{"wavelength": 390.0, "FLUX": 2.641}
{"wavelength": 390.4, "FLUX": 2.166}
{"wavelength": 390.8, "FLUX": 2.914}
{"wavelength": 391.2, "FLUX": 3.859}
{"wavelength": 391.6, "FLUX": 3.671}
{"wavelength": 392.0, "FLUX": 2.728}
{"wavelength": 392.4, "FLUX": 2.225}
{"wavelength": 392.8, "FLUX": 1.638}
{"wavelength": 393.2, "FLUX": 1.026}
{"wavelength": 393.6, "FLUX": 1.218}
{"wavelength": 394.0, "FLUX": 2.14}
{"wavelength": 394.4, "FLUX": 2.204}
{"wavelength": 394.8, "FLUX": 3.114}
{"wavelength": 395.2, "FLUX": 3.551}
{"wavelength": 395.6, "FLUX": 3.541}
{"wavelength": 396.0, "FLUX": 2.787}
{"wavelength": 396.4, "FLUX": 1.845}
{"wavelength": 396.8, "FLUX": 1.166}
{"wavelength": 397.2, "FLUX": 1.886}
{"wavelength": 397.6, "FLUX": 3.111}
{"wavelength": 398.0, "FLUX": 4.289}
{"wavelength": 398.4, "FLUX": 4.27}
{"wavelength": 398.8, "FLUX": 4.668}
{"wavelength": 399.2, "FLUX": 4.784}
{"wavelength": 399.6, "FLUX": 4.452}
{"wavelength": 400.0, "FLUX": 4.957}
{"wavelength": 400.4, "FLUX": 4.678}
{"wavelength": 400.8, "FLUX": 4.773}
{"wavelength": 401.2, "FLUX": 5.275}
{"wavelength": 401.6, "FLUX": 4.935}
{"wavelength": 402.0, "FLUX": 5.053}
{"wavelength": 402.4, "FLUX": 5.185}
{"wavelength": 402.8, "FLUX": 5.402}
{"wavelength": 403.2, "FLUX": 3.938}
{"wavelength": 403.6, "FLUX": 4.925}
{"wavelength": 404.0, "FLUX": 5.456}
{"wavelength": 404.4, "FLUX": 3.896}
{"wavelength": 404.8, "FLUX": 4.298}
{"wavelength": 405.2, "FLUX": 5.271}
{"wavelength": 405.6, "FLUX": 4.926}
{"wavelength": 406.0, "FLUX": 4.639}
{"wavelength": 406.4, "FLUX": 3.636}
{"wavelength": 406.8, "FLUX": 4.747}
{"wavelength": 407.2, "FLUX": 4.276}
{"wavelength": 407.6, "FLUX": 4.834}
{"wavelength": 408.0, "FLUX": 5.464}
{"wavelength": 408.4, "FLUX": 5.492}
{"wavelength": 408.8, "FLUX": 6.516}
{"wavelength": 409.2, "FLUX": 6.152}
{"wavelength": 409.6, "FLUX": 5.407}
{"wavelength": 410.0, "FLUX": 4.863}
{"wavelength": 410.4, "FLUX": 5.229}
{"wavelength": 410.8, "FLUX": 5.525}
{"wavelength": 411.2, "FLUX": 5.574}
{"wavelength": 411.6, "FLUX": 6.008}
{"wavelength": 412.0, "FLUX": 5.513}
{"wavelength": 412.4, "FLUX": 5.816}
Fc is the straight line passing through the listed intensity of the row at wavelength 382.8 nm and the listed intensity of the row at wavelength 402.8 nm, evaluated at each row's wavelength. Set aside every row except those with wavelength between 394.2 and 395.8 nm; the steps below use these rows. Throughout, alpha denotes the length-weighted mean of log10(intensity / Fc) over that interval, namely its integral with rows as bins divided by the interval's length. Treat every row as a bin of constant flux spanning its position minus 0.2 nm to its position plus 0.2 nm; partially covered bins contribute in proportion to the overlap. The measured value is -0.09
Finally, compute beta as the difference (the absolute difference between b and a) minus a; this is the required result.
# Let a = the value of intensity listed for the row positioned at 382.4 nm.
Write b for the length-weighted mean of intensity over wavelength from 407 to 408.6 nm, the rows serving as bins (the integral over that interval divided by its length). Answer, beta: 2.3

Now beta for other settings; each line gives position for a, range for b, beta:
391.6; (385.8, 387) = -2.0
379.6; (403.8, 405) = -0.3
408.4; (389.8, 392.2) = -3.0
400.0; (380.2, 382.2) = -2.5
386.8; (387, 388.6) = -2.0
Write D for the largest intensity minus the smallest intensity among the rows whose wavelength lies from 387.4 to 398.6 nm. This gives 3.3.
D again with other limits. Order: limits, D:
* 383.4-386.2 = 0.9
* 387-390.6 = 1.5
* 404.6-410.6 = 2.9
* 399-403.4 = 1.5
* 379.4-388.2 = 2.3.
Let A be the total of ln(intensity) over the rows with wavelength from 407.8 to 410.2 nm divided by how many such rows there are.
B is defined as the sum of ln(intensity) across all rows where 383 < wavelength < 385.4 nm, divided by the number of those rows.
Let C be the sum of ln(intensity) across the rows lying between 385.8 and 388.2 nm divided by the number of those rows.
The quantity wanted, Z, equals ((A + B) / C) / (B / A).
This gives 10.0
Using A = 1.7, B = 0.6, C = 0.69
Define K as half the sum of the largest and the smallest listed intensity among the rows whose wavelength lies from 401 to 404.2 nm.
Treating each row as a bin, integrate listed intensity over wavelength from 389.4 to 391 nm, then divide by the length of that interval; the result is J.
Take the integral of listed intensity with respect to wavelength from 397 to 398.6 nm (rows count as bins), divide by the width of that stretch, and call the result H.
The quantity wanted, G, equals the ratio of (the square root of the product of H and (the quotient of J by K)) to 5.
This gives 0.28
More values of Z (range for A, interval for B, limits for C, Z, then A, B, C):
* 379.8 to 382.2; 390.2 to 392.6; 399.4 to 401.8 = 1.0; 0.9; 1.0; 1.58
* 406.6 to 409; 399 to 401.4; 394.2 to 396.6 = 3.3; 1.6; 1.6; 1.02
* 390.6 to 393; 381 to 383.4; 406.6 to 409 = 2.0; 1.0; 0.4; 1.64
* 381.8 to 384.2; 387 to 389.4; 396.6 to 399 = 0.4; 0.3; 0.8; 1.06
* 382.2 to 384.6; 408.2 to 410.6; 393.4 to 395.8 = 0.6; 0.4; 1.7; 0.90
